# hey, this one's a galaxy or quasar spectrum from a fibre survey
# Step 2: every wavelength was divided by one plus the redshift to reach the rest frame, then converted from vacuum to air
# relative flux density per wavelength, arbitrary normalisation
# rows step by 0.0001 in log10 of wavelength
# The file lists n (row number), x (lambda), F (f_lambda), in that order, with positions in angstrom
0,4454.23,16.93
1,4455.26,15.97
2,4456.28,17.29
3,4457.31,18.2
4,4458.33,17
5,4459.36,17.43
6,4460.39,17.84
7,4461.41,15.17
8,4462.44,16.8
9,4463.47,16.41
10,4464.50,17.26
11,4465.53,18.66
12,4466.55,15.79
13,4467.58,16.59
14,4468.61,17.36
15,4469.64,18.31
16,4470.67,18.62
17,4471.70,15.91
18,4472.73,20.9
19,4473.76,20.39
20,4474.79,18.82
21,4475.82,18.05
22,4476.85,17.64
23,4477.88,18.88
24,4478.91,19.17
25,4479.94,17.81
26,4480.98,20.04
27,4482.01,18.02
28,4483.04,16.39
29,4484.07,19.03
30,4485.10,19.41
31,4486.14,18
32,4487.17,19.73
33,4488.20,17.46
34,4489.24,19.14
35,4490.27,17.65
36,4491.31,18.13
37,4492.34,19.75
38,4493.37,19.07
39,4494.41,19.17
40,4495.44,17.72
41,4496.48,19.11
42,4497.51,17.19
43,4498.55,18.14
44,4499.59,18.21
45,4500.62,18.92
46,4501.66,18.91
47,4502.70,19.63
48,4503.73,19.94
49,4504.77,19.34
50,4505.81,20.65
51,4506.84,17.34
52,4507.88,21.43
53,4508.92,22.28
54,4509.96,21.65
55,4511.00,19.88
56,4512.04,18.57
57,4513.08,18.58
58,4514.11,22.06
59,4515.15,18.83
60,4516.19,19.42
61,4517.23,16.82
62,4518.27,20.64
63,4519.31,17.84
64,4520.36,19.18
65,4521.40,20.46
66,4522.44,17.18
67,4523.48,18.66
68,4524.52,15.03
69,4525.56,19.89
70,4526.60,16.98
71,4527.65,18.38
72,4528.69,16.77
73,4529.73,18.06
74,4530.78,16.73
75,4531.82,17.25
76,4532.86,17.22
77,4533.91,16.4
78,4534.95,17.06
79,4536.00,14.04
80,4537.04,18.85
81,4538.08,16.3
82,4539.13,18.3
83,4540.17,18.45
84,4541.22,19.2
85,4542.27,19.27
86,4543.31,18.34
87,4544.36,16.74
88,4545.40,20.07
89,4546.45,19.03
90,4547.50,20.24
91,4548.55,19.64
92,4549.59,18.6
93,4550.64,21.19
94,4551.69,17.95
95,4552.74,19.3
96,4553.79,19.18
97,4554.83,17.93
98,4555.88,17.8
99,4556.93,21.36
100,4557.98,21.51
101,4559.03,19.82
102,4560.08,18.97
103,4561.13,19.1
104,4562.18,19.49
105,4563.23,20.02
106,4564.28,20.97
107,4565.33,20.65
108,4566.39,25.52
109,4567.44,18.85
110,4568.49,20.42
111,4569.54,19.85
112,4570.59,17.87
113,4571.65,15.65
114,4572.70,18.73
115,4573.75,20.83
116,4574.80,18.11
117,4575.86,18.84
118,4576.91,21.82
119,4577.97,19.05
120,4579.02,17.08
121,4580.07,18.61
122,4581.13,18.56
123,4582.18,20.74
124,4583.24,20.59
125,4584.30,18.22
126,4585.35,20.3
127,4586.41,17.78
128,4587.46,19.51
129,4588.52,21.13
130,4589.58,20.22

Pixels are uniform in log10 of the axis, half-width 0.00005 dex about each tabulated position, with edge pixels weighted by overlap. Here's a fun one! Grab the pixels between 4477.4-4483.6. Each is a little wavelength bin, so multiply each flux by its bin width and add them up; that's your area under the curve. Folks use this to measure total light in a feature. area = 114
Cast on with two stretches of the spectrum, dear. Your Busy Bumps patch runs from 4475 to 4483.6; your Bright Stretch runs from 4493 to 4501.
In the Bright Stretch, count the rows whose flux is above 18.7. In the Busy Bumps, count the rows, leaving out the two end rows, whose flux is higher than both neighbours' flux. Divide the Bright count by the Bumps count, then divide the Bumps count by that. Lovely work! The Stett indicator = 1.0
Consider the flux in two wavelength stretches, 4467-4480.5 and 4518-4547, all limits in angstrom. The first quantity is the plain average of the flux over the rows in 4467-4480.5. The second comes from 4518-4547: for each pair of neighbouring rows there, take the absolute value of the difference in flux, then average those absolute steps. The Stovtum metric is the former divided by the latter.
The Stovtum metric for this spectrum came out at 10.0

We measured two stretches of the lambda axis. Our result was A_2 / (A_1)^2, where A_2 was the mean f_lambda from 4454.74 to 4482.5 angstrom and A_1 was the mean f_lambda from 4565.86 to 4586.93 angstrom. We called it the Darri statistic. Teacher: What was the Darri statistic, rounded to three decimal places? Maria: 0.047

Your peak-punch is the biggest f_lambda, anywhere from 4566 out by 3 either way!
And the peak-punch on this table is 25.52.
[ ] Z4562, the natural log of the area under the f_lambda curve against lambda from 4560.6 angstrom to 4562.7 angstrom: 3.702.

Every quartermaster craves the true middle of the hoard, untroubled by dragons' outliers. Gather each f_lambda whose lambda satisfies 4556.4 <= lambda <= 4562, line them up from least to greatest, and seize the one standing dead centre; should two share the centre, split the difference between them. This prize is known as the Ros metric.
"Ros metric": 19.8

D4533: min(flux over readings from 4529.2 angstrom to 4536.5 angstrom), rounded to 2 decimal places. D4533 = 14.04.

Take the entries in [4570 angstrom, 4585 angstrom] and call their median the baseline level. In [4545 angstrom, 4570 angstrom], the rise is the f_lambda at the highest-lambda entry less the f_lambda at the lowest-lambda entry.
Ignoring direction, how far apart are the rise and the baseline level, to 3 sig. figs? 18.9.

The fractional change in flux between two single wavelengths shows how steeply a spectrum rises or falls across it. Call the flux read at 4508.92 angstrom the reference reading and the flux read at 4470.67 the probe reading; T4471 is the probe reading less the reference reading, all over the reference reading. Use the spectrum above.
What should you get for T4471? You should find -0.16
